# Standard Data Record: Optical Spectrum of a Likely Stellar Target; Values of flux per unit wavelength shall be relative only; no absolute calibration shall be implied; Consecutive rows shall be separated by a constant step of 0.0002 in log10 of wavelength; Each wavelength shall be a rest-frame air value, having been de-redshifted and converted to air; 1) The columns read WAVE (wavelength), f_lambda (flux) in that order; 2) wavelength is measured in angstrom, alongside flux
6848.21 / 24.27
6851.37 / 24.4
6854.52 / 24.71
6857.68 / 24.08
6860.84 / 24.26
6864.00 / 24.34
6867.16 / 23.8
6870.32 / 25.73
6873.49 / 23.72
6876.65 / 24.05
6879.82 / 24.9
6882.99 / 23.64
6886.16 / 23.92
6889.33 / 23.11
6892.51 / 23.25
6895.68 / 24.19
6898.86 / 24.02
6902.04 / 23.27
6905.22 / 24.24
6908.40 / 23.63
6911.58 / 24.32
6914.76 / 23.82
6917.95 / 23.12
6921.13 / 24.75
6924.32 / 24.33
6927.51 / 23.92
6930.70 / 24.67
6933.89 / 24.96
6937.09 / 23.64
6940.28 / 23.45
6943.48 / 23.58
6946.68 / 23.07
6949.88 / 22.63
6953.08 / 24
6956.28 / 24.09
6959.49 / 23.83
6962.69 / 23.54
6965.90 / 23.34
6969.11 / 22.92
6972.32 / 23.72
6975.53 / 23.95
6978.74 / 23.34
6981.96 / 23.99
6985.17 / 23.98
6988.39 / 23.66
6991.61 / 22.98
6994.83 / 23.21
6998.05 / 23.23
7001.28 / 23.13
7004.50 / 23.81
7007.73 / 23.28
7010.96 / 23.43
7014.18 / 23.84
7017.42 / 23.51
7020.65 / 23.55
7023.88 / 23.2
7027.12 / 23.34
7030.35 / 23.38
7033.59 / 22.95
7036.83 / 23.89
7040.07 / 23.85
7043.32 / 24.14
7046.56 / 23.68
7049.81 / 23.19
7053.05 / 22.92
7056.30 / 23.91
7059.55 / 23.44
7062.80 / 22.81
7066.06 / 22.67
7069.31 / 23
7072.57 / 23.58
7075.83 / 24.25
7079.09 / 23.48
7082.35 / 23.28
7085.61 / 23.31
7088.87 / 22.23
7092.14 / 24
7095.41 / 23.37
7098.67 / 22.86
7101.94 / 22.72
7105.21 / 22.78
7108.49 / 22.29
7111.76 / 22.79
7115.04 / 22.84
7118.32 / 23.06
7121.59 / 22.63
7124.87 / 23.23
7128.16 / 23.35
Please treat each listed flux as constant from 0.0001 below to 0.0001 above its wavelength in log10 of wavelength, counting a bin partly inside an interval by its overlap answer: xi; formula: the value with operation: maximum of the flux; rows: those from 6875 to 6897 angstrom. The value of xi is 24.9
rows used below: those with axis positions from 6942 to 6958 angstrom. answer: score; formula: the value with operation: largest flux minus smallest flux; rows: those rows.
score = 1.46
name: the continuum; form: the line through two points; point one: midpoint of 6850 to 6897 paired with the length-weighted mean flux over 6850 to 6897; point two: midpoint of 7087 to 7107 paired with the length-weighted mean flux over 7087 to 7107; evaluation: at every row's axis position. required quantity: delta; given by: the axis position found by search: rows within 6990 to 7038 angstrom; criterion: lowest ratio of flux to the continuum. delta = 6991.61 angstrom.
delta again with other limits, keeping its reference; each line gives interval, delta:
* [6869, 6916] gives 6889.33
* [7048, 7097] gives 7088.87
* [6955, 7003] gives 6969.11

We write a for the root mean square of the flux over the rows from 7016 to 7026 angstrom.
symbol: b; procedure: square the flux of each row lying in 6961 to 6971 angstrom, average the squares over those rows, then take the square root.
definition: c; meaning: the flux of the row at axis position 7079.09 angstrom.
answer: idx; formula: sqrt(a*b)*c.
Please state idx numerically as 548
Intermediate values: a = 23.4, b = 23.3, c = 23.48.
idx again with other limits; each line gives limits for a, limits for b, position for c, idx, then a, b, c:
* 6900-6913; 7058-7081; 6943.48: 556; 23.9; 23.3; 23.58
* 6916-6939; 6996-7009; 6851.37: 580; 24.2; 23.4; 24.4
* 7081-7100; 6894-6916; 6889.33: 544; 23.2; 23.9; 23.11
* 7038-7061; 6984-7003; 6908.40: 555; 23.6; 23.4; 23.63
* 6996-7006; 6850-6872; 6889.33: 553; 23.4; 24.5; 23.11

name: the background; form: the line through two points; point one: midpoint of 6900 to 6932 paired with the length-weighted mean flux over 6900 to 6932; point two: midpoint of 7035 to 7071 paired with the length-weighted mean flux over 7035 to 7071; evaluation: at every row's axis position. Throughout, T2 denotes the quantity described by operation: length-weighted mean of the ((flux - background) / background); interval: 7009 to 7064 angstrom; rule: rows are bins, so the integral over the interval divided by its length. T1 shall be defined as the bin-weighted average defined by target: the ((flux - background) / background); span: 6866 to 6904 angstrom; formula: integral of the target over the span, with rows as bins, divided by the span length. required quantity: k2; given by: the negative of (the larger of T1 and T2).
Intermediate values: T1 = -0.007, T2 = 0.000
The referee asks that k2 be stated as 0.0000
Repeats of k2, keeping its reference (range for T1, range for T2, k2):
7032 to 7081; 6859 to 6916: -0.0026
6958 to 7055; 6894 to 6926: 0.0026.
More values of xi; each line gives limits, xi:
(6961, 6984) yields 23.99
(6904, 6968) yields 24.96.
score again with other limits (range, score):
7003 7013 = 0.53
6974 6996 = 1.01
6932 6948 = 1.89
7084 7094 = 1.77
